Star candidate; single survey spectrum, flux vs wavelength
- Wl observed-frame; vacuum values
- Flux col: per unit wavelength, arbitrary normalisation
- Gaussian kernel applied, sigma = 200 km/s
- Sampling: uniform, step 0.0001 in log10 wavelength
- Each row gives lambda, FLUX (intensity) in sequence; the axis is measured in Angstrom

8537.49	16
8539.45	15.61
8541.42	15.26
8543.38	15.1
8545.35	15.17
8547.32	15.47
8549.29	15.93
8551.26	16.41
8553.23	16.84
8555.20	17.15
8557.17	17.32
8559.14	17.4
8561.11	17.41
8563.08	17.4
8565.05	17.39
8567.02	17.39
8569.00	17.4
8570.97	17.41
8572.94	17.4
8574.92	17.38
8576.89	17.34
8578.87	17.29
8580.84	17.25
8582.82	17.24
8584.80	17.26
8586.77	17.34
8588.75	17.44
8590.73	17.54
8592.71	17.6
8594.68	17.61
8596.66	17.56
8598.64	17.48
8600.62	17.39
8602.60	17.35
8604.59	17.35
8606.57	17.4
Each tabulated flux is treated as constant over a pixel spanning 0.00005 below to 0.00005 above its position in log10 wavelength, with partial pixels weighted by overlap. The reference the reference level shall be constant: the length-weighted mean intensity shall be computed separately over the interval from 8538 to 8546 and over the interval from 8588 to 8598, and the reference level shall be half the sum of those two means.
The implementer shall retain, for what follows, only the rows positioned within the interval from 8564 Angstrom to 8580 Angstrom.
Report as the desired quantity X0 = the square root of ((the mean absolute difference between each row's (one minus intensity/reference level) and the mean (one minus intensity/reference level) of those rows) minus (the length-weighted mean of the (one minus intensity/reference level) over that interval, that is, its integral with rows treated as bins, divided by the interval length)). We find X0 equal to 0.241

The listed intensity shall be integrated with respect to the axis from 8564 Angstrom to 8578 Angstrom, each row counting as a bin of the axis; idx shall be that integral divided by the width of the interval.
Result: 17.4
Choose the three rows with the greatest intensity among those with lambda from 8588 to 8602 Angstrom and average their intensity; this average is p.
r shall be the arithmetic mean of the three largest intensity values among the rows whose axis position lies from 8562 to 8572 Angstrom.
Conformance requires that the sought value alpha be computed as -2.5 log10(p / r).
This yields -0.012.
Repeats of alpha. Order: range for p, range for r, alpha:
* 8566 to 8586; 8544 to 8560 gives -0.007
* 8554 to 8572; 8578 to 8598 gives 0.011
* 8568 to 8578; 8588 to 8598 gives 0.012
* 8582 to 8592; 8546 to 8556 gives -0.041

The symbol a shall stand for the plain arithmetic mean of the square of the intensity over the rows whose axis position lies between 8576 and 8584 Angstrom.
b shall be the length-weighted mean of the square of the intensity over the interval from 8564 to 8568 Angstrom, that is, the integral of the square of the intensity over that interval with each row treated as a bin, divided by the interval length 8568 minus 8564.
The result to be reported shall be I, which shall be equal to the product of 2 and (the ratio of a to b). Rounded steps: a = 299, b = 303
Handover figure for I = 1.97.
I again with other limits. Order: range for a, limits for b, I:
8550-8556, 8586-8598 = 1.84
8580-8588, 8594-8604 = 1.96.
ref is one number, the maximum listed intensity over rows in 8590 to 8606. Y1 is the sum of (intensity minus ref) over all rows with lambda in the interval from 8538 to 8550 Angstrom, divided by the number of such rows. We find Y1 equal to -2.19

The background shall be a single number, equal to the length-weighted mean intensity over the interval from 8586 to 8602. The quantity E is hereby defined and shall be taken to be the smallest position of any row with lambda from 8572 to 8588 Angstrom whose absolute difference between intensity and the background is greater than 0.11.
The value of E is 8574.92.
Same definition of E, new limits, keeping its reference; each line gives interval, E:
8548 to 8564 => 8549.29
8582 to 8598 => 8582.82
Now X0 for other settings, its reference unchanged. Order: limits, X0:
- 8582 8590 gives 0.240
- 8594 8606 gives 0.258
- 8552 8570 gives 0.243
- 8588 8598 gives 0.264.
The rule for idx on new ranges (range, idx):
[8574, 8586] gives 17.3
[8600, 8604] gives 17.3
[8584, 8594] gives 17.5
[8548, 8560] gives 16.8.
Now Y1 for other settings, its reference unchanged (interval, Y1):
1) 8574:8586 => -0.32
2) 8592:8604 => -0.11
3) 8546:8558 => -1.09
